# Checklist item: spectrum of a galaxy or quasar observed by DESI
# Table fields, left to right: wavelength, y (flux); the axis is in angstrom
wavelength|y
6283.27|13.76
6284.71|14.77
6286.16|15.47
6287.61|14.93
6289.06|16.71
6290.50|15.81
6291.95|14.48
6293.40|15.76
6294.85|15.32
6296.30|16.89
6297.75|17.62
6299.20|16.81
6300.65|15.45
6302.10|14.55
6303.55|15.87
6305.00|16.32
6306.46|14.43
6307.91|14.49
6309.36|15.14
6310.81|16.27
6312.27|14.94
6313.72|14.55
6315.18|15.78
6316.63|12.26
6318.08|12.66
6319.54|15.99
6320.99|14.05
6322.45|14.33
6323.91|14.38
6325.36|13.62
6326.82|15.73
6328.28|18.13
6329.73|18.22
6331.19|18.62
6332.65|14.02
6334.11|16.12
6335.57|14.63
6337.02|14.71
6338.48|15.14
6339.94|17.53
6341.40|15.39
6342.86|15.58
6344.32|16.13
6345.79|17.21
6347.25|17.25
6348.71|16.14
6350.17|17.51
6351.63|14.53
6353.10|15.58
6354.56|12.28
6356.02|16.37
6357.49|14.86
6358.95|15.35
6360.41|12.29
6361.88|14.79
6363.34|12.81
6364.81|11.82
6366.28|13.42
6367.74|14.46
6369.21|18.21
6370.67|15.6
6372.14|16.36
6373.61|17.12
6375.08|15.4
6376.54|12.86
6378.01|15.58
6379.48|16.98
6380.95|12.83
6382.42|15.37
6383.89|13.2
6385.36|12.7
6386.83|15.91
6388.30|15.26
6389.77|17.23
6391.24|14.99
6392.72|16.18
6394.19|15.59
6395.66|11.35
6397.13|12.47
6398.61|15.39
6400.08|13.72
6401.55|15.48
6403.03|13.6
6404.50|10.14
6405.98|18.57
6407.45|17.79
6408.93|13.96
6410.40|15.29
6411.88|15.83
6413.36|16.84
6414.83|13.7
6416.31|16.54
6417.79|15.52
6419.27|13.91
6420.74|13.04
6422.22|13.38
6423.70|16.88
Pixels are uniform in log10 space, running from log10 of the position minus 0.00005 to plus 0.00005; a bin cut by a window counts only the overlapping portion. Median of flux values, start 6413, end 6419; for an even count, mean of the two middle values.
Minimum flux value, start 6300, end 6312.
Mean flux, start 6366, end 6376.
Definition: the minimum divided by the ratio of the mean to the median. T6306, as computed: 14.6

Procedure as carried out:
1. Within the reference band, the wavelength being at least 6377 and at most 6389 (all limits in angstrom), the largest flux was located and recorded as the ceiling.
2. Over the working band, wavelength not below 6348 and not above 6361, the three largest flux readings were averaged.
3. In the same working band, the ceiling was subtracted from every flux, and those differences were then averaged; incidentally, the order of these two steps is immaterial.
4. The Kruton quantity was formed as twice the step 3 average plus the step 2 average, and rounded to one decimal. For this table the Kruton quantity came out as 12.7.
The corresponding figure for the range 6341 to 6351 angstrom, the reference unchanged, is 16.3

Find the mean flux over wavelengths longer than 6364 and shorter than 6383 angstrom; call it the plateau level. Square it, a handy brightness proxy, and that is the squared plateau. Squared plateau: 227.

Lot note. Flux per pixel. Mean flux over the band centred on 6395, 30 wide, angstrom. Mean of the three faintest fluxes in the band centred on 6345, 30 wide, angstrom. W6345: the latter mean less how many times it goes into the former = 12.5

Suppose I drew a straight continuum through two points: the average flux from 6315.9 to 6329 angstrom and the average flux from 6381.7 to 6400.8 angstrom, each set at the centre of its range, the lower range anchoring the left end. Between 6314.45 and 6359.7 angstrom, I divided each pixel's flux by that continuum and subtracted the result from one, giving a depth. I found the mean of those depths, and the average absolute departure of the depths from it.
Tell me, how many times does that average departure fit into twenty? 225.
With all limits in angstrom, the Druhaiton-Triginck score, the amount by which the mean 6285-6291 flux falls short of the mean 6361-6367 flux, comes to -2.5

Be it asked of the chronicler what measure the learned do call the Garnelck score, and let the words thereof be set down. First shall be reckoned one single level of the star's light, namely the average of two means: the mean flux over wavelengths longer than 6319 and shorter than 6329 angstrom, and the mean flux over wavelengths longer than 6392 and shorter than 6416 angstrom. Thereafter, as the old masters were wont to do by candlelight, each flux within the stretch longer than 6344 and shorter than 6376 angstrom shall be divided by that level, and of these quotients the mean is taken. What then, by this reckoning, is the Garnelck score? 1.02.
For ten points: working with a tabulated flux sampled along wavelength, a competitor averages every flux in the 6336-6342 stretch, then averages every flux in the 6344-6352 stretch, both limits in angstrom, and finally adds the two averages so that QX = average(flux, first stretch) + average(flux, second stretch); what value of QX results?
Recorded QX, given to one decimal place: 32.2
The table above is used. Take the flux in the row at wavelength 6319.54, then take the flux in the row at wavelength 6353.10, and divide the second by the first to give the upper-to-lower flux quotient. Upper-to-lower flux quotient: 0.97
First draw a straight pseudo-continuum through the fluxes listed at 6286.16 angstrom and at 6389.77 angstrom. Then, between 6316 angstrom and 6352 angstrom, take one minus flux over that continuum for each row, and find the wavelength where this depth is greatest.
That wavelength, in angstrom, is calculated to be 6316.63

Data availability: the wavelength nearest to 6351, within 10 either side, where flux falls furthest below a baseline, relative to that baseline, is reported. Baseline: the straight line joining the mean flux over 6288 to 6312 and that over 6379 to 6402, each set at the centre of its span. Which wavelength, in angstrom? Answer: 6354.56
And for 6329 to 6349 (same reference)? 6332.65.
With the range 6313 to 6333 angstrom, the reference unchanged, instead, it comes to 6316.63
